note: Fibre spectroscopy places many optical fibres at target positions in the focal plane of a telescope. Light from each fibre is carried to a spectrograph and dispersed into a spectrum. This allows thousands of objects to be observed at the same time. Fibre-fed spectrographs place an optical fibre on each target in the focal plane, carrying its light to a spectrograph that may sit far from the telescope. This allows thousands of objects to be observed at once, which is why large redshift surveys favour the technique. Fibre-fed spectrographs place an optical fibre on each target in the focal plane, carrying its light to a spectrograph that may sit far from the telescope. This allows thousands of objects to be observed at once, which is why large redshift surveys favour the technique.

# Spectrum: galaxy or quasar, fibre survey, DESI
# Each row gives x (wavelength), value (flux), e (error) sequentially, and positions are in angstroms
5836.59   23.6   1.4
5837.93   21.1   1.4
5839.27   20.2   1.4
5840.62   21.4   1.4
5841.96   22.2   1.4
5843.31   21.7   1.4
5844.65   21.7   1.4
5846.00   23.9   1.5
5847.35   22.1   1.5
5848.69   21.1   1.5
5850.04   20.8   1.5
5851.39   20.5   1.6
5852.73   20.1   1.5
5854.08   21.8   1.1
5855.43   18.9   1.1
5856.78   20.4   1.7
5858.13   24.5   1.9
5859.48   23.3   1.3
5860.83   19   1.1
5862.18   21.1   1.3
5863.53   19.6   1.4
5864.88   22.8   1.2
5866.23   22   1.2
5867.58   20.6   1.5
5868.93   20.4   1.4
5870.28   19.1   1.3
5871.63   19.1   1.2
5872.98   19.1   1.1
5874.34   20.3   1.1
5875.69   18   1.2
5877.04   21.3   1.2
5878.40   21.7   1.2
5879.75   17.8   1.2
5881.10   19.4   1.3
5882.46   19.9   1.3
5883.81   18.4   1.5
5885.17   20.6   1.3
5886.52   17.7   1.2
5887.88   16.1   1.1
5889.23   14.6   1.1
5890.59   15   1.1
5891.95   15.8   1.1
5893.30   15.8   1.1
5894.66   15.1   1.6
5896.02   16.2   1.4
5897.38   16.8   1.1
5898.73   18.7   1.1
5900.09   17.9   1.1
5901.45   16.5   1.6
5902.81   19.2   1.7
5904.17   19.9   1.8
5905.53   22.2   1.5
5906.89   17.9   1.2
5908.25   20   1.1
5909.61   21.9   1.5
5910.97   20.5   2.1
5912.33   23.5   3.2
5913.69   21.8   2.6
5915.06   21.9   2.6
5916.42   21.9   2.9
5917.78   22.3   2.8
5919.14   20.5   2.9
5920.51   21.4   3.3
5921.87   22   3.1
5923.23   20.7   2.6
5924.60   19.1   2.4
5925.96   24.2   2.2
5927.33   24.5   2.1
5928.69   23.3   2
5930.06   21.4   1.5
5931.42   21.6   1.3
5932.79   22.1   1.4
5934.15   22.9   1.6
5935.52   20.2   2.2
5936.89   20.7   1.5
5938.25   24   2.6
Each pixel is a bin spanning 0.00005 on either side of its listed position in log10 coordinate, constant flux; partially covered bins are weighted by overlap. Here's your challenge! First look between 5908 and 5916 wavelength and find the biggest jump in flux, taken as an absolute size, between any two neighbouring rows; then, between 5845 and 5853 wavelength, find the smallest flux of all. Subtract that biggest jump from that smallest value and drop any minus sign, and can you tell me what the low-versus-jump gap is 17.1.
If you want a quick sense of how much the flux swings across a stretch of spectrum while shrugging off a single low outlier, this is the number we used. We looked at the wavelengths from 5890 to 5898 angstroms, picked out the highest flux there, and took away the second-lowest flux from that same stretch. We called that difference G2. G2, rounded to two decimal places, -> 1.70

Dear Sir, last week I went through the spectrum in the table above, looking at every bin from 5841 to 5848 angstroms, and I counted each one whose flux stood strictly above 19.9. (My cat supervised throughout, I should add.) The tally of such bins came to 5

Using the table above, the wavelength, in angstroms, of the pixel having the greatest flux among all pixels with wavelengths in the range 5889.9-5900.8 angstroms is 5898.73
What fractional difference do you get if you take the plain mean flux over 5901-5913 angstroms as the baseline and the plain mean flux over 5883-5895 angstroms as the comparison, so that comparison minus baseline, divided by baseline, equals -0.18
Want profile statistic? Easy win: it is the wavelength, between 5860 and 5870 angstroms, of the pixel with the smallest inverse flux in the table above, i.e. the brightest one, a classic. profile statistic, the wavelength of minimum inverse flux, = 5864.88 angstroms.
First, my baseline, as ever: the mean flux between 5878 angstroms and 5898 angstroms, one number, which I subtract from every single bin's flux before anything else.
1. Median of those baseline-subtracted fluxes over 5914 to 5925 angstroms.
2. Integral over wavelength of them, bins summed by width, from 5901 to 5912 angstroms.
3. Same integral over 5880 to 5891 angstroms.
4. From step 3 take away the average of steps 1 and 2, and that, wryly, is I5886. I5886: -11.6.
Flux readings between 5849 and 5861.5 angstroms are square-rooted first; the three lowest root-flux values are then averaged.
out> 4.40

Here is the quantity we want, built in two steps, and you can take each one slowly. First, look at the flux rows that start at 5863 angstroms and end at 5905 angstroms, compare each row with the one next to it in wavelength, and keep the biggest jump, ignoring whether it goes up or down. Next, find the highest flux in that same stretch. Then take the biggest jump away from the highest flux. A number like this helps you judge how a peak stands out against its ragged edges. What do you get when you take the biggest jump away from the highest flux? 18.9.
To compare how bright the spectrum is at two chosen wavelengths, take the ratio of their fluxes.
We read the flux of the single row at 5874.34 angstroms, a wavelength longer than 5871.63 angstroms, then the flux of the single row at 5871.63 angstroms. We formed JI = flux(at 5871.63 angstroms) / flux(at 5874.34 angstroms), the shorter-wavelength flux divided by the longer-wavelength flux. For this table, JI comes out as 0.94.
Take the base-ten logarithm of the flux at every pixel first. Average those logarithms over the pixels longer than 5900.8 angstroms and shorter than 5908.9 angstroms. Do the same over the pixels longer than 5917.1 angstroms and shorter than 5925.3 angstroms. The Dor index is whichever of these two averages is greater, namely 1.32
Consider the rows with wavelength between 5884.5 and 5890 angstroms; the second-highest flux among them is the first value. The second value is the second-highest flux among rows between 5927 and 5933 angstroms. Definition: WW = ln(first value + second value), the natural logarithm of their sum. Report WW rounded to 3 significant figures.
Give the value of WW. 3.71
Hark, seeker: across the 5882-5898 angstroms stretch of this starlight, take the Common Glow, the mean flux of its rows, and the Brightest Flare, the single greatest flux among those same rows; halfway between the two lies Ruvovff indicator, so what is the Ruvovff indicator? 18.7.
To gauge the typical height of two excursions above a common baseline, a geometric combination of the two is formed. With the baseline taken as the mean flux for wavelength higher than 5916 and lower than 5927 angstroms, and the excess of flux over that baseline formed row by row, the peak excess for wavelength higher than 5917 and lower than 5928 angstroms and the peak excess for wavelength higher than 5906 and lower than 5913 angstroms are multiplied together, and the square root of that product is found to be 2.4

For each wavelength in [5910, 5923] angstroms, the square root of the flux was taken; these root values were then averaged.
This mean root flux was 4.66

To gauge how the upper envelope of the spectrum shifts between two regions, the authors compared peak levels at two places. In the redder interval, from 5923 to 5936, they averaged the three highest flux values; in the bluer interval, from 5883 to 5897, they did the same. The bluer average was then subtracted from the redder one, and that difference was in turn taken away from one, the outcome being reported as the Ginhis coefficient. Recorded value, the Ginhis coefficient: -4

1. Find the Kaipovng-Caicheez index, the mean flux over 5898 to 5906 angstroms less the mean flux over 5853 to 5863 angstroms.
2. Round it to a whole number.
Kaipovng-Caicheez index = -2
